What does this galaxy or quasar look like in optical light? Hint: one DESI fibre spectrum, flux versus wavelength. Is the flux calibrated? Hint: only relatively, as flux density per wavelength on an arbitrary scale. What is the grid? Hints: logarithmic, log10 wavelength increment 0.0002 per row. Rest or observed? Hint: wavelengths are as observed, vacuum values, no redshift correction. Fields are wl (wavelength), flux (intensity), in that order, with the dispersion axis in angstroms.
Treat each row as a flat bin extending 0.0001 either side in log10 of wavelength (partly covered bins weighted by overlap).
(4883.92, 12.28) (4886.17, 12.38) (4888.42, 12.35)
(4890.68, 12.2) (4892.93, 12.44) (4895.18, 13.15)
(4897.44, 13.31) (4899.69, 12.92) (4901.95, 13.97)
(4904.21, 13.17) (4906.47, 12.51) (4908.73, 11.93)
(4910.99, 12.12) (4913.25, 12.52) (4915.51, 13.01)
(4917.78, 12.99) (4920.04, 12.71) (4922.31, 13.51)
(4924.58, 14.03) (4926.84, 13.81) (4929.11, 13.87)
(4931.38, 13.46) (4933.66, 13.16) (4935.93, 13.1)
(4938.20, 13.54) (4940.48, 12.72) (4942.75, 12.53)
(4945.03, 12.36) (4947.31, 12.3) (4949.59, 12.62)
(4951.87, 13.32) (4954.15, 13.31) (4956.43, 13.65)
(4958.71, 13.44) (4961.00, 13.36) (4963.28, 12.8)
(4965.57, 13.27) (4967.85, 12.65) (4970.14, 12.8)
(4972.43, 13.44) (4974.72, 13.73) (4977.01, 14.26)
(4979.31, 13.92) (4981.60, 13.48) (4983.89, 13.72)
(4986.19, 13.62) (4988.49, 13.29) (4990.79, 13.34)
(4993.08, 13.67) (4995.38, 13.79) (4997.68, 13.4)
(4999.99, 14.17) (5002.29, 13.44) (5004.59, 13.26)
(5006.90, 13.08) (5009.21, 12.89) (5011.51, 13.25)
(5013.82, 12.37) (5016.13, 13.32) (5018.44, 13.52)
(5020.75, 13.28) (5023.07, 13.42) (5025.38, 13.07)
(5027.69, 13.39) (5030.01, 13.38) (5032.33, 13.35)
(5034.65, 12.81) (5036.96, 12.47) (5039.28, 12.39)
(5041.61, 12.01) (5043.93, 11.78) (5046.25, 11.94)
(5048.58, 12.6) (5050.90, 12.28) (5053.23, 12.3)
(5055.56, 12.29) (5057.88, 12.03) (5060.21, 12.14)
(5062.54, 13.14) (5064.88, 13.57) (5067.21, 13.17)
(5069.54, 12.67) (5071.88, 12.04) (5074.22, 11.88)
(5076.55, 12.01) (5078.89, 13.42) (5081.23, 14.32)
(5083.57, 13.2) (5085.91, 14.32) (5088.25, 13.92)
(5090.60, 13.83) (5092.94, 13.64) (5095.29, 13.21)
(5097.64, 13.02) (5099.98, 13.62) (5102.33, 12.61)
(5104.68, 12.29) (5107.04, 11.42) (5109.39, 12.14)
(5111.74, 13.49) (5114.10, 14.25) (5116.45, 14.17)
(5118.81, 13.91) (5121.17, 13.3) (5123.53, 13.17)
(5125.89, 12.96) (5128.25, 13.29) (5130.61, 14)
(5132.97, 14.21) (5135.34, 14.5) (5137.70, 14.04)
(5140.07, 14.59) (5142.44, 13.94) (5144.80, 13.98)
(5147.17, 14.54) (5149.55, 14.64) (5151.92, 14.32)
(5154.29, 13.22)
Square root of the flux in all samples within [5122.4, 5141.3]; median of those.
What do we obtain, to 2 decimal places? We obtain 3.74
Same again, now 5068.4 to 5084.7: 3.56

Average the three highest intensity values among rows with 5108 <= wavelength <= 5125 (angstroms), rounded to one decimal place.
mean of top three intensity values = 14.1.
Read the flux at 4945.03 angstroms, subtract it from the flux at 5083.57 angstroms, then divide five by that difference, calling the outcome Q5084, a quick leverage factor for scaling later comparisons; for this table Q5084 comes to 6.0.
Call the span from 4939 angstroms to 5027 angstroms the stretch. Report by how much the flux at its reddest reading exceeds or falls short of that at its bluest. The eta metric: 0.35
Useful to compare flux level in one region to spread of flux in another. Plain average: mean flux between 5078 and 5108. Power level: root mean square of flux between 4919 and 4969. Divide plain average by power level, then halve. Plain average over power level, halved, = 0.505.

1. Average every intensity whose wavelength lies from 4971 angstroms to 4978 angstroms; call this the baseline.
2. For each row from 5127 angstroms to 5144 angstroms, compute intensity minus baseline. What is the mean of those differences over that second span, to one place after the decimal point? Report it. 0.3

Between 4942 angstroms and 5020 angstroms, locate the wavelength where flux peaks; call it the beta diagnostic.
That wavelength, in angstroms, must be 4977.01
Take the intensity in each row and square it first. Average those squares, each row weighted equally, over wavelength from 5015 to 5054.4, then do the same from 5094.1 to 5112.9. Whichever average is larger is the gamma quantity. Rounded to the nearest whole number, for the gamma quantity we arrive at 164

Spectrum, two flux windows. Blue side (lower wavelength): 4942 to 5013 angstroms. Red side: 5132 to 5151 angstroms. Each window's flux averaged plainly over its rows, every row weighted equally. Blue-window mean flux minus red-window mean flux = -1.0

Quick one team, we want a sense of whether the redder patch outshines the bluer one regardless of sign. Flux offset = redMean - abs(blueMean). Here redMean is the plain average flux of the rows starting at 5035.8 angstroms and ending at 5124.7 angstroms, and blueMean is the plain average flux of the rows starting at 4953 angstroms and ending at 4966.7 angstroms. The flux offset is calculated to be -0.41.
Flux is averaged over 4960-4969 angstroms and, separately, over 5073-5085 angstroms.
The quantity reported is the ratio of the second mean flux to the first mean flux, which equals 1.00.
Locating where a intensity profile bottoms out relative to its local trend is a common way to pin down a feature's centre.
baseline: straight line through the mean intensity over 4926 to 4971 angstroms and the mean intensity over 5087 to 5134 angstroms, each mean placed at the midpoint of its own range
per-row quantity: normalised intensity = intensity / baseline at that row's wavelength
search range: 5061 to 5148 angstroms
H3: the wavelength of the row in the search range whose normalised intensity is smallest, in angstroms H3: 5107.04 angstroms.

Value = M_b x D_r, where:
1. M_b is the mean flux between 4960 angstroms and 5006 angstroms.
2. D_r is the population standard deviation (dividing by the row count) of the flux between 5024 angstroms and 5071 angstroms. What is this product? 7.3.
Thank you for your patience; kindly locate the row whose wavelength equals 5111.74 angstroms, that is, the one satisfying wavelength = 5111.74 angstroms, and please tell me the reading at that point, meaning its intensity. 13.49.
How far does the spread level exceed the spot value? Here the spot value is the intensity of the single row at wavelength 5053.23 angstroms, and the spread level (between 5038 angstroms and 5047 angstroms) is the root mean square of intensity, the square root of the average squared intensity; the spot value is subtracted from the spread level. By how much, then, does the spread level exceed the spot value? -0.3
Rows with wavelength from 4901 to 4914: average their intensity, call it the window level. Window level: 12.7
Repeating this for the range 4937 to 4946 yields 12.8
